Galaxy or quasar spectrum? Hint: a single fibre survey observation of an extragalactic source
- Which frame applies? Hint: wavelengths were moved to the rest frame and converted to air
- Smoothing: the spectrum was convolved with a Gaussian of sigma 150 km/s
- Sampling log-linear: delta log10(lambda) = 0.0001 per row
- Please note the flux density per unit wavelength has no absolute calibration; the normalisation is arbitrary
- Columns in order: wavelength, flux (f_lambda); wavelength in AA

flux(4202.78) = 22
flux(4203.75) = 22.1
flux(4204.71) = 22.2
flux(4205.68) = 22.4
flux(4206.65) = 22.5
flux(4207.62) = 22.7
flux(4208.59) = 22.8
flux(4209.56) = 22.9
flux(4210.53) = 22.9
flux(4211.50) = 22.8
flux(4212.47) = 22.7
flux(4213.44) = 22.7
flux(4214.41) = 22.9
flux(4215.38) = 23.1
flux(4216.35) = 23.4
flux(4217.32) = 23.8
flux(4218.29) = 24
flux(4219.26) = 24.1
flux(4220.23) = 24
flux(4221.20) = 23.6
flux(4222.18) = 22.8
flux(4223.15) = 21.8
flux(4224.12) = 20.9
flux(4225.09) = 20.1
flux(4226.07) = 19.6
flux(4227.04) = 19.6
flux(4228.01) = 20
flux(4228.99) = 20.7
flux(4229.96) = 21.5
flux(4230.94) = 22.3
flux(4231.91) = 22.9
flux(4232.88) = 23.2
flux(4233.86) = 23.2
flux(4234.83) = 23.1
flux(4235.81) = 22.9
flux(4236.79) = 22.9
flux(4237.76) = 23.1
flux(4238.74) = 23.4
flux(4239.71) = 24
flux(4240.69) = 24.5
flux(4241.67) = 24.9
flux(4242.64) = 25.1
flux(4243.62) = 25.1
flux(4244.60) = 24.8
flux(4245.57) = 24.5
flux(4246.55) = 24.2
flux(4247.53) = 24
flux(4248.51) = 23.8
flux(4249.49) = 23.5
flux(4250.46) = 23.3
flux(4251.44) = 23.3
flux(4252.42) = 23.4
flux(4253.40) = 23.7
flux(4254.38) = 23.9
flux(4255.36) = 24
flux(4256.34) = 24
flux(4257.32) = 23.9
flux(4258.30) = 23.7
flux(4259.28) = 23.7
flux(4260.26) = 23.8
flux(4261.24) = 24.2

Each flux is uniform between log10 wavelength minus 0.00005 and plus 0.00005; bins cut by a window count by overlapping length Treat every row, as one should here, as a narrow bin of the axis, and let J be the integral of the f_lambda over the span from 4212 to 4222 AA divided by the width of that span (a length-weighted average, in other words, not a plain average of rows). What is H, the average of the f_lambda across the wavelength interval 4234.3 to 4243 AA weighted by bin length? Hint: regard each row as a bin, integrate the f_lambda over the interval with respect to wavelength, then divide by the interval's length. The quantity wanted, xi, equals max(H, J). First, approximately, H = 23.8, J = 23.4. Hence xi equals 23.8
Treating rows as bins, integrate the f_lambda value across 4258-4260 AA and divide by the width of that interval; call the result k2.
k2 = 23.7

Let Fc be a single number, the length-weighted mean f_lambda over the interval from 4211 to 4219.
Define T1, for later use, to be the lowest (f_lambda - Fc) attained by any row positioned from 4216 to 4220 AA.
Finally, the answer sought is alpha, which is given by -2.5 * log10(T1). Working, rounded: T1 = 0.19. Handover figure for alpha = 1.8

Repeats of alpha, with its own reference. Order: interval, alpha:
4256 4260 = 0.8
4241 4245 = -0.5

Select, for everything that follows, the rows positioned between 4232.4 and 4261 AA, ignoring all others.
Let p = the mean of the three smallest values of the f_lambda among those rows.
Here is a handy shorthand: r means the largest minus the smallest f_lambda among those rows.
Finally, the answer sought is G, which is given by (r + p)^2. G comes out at 633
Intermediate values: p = 23.0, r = 2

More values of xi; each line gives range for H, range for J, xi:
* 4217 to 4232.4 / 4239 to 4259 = 24.1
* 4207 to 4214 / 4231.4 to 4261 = 23.8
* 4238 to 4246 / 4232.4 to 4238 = 24.5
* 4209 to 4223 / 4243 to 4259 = 23.9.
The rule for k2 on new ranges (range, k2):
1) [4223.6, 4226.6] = 20.2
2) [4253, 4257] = 23.9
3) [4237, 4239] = 23.2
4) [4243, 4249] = 24.4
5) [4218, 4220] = 24.1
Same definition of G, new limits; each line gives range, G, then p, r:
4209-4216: 535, 22.7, 0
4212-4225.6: 622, 20.9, 4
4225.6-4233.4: 544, 19.7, 4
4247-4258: 578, 23.3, 1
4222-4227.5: 527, 19.8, 3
